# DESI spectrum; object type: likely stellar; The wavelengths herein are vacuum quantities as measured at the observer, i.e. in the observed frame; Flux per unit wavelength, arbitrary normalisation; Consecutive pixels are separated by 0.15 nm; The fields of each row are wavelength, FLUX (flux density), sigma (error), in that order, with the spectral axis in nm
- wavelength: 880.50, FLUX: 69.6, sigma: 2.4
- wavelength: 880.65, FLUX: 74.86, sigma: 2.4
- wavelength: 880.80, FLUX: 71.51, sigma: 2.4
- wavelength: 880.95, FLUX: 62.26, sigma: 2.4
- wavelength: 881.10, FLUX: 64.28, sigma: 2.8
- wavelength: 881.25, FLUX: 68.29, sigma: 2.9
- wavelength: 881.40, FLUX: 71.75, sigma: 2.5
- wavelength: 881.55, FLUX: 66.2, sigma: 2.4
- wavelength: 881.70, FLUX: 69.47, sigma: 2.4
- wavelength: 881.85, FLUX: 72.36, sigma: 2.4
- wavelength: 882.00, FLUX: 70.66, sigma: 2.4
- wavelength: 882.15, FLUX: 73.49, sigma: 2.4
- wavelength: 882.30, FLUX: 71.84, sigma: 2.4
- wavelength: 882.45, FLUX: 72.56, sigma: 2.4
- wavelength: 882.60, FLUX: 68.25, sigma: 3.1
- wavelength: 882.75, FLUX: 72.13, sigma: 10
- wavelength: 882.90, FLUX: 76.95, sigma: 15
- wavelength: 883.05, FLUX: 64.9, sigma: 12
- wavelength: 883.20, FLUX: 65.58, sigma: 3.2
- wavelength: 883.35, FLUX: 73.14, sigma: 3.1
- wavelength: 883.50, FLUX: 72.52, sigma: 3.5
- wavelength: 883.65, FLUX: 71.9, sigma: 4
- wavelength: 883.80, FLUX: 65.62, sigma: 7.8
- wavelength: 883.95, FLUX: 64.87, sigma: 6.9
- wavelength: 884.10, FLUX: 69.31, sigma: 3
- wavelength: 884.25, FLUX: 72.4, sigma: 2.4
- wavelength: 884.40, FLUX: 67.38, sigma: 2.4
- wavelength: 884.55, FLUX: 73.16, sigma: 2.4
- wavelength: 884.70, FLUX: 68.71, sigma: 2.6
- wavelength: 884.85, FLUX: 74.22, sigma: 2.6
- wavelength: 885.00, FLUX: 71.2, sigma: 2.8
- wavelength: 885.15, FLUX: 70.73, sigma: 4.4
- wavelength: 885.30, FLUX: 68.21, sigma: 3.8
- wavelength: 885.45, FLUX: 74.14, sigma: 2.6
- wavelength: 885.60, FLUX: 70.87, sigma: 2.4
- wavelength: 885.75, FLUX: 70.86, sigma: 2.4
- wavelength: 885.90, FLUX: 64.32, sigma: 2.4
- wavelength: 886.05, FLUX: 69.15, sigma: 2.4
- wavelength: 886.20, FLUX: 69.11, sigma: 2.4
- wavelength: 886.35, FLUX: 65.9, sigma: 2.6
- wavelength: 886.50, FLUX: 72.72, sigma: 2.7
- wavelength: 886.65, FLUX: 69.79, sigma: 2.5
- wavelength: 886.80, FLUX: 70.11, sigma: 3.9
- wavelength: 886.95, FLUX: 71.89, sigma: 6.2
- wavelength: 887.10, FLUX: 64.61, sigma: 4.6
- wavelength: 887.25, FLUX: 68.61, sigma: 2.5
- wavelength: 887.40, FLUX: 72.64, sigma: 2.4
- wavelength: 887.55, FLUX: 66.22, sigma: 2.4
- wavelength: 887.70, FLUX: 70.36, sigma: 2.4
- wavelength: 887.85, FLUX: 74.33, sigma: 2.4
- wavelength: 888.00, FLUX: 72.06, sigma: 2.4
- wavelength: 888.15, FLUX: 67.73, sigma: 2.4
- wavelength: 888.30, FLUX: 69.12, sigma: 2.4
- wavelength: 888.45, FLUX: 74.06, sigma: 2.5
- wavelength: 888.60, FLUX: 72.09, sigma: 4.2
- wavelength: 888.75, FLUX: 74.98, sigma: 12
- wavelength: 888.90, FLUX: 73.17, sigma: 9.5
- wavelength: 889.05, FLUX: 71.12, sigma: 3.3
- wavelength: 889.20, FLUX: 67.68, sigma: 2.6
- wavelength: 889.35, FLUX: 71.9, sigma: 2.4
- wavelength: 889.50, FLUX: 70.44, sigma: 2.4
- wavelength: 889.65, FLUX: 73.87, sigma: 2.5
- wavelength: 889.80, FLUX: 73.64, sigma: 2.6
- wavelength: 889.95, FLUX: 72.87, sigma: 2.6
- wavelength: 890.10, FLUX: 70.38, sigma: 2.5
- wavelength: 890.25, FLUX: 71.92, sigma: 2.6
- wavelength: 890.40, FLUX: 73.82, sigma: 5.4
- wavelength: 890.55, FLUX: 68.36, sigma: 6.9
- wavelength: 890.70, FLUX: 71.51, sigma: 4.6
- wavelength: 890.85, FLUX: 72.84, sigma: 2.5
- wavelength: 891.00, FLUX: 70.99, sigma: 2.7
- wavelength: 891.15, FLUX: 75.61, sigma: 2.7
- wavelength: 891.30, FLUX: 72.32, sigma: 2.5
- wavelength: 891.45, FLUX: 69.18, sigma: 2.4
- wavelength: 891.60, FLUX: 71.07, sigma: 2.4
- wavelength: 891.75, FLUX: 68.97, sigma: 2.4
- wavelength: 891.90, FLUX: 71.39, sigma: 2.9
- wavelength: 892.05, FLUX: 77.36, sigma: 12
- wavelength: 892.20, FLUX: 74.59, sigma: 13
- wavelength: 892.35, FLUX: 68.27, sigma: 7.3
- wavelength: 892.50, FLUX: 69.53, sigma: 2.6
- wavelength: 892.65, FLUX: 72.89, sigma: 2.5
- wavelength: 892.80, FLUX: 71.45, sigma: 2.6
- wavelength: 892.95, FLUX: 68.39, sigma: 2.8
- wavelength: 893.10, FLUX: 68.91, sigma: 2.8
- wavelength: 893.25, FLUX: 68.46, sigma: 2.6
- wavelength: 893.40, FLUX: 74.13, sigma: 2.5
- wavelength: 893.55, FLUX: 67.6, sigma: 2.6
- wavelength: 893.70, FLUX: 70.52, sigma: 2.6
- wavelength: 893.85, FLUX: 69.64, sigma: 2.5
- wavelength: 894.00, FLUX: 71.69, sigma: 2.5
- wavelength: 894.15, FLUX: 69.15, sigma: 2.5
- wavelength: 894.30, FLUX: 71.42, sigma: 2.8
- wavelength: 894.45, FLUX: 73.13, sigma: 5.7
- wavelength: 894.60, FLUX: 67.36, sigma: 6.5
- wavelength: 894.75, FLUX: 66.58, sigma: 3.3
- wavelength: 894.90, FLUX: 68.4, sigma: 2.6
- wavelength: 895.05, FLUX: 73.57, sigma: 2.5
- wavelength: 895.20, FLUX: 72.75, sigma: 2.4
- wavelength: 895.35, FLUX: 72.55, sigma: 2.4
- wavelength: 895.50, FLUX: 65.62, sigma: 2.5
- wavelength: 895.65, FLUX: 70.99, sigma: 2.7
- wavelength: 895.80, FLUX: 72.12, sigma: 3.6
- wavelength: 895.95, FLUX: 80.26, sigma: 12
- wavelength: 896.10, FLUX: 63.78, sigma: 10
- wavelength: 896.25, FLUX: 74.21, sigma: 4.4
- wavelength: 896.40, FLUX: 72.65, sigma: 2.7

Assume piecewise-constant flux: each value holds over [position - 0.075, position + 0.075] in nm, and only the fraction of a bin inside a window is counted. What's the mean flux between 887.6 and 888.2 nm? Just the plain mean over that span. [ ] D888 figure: 71.1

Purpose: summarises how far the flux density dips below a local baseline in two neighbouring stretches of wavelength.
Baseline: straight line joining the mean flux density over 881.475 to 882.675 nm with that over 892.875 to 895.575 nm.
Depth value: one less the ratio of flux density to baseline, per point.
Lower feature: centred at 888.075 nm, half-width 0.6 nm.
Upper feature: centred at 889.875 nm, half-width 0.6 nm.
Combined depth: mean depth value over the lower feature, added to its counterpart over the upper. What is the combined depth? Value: -0.037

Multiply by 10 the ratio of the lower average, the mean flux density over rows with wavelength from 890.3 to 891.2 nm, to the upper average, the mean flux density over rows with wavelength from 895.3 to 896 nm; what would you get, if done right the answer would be 10.0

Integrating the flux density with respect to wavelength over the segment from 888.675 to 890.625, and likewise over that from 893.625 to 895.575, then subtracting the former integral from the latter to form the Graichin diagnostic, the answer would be -3.3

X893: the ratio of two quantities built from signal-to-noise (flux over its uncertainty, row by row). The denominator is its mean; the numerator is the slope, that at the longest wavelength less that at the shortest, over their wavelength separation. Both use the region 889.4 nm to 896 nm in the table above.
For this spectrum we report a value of -0.15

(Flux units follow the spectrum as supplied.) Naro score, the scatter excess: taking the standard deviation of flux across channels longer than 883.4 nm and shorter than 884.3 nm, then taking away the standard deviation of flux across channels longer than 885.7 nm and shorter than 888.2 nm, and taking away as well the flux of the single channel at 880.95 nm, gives -62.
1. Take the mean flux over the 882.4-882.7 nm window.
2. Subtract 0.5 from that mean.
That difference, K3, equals 69.9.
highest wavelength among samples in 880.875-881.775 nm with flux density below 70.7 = 881.70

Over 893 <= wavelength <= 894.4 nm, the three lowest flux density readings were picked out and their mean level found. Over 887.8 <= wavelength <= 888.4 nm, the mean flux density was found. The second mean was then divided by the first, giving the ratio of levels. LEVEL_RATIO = 1.04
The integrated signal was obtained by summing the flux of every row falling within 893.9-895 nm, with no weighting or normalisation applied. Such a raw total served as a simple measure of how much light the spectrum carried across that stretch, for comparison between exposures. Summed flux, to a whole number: 488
